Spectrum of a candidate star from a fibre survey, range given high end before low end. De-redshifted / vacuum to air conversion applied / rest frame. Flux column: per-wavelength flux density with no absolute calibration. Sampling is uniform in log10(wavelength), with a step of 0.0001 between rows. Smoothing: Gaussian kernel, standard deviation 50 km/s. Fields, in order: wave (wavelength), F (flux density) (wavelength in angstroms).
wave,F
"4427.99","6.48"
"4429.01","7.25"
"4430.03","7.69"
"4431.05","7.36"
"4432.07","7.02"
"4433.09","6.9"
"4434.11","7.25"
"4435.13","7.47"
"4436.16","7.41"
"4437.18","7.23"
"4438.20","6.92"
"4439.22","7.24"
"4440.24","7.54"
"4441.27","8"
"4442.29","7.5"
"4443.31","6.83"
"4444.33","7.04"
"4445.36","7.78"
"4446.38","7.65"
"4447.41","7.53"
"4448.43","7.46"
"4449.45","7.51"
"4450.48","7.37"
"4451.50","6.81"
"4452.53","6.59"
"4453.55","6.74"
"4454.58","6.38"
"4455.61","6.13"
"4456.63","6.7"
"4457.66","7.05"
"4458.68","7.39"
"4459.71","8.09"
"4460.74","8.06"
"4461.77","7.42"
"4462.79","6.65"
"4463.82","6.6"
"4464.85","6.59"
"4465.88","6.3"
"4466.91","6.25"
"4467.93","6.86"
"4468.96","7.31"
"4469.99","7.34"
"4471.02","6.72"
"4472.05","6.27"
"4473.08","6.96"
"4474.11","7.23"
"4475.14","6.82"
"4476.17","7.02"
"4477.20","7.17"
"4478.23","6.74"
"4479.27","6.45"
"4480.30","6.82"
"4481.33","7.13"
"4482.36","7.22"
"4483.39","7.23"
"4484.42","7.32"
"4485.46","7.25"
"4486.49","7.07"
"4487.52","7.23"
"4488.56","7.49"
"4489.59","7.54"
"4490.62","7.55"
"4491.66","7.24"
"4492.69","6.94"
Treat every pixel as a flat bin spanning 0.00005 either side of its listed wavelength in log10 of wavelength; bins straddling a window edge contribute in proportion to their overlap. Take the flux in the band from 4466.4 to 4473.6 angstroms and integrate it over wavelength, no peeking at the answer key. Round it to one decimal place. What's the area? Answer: 49.1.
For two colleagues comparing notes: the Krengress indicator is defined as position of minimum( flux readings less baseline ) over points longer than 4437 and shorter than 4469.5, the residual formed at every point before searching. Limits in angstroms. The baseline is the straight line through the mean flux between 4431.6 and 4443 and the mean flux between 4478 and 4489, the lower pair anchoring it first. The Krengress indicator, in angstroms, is 4455.61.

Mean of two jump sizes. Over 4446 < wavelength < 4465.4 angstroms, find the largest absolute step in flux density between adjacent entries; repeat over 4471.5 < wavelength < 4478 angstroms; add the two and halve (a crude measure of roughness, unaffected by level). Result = 0.73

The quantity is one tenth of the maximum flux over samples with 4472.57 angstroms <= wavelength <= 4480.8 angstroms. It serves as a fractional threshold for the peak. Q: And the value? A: 0.72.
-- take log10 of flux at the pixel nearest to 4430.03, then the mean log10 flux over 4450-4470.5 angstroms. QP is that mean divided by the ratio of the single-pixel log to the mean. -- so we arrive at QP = 0.796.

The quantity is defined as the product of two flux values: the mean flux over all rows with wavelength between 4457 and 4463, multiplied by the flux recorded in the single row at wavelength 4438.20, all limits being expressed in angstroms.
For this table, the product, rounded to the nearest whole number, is 52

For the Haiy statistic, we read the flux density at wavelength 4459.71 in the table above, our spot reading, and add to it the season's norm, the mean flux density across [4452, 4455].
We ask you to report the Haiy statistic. 14.7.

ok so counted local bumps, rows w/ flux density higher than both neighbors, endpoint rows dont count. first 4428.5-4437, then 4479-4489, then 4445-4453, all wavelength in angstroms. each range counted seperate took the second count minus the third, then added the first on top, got 2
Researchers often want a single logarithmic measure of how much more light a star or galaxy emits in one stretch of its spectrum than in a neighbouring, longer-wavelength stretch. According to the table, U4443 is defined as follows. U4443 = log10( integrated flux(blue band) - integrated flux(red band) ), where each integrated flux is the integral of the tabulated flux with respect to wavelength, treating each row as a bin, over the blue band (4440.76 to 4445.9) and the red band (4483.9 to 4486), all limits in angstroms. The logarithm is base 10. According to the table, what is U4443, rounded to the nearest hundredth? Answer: 1.36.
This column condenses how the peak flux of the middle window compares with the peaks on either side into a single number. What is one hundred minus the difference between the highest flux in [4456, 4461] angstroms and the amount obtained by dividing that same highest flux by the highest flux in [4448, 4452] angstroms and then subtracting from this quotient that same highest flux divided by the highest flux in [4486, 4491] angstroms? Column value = 91.9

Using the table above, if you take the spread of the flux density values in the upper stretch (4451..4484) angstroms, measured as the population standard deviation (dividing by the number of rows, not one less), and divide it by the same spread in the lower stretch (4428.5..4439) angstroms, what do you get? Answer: 1.9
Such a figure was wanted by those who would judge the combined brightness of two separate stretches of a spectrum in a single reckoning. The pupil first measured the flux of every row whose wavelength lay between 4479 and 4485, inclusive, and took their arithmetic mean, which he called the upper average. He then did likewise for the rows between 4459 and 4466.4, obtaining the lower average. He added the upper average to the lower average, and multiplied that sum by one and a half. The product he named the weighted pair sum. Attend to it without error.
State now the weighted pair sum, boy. 21.2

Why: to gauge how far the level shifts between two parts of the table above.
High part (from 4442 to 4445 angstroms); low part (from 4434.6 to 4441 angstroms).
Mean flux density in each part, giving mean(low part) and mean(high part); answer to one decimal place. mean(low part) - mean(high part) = 0.2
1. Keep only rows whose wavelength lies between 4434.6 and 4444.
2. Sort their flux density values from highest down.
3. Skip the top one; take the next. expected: 7.54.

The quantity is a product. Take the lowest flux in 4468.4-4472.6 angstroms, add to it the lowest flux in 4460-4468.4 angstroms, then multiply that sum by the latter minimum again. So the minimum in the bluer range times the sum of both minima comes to 78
